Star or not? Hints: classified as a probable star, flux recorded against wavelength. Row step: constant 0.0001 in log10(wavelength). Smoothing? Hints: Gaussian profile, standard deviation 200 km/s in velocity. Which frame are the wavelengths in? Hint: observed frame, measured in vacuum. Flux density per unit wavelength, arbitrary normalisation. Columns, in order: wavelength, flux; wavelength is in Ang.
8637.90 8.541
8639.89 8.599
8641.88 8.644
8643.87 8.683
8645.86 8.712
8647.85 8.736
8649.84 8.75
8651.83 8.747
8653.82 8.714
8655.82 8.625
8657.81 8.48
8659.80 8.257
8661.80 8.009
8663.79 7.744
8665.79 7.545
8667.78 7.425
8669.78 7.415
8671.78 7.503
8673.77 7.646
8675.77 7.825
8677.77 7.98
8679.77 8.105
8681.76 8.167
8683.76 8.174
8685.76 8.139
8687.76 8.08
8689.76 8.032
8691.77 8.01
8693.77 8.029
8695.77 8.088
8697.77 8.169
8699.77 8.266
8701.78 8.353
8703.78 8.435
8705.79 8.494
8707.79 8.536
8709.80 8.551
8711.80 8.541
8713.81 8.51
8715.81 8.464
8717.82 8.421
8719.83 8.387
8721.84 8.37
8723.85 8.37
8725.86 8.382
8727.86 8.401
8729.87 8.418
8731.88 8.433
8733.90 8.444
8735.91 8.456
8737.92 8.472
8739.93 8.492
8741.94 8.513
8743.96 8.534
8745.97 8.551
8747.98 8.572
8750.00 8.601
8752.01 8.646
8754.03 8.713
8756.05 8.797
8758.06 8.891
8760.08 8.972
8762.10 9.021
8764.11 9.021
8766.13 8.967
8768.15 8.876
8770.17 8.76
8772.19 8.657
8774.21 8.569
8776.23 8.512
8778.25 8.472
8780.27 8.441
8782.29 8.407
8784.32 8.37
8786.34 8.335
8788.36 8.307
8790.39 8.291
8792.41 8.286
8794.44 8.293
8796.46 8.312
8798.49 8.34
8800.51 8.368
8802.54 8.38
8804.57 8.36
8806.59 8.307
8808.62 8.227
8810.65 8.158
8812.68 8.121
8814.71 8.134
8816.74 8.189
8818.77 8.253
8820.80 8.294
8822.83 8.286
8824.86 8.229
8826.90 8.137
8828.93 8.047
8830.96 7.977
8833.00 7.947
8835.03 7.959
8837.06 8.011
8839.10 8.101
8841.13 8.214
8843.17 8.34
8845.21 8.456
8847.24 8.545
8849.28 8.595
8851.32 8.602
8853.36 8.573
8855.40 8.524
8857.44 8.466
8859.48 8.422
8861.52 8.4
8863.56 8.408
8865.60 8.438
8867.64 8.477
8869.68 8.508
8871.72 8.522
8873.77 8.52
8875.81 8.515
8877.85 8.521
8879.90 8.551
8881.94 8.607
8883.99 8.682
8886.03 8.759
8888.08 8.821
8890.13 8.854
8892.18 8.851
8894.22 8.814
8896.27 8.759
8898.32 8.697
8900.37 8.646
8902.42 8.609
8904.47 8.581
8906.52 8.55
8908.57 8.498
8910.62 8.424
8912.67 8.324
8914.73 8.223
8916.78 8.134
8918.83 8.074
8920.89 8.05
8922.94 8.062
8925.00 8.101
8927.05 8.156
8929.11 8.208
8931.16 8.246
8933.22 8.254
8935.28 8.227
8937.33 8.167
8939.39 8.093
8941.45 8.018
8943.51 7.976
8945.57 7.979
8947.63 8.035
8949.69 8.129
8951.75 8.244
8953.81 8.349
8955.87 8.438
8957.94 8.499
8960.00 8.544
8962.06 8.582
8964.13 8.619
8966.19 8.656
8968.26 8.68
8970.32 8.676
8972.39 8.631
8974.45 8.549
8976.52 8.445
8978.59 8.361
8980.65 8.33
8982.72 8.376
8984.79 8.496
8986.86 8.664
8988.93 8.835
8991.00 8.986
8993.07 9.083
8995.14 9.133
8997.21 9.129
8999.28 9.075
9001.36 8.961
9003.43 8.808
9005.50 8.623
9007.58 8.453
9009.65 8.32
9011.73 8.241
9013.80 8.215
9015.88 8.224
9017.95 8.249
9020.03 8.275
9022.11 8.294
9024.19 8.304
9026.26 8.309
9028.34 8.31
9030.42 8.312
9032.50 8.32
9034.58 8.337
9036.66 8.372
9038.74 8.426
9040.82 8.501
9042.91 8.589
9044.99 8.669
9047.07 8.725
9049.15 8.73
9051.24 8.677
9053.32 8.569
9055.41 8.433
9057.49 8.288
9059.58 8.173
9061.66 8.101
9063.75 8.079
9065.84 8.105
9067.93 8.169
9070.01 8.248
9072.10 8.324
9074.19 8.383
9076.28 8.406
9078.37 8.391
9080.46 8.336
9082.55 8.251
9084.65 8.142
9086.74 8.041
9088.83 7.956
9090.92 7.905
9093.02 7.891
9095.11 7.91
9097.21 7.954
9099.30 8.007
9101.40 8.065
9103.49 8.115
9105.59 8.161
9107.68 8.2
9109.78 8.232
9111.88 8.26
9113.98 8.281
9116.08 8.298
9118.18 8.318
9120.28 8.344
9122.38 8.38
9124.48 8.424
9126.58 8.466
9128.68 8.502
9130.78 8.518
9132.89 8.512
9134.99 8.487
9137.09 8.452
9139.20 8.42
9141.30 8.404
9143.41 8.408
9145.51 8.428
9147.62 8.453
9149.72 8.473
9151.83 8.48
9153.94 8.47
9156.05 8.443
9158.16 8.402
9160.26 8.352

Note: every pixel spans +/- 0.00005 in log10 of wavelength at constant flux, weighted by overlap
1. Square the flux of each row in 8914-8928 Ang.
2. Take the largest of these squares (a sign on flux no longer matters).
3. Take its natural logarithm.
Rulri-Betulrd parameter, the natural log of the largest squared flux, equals 4.21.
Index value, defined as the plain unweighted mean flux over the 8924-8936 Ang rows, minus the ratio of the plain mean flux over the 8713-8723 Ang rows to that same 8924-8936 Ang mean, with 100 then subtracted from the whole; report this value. -92.83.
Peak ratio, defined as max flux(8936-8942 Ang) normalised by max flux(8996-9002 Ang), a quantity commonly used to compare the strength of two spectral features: 0.89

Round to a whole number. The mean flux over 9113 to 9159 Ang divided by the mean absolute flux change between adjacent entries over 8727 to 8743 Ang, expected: 527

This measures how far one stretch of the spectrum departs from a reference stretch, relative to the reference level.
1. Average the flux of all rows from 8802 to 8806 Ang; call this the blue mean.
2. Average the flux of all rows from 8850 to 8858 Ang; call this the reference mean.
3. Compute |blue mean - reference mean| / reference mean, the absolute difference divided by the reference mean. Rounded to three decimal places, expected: 0.020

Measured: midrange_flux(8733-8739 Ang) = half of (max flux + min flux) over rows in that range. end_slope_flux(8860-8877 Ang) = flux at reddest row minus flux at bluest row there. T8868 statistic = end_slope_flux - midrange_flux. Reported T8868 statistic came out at -8.34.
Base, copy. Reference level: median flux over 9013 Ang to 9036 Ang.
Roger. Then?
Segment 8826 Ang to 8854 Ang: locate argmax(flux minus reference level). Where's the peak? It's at 8851.32 Ang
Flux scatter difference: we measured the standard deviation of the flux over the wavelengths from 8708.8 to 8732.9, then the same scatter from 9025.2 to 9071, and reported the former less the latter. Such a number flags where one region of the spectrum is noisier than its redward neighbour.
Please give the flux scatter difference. -0.14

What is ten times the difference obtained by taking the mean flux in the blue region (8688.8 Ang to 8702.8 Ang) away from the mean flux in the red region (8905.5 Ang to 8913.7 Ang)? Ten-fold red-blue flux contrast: 3.1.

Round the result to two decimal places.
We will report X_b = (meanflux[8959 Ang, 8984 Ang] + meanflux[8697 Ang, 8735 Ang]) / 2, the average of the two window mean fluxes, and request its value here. 8.48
